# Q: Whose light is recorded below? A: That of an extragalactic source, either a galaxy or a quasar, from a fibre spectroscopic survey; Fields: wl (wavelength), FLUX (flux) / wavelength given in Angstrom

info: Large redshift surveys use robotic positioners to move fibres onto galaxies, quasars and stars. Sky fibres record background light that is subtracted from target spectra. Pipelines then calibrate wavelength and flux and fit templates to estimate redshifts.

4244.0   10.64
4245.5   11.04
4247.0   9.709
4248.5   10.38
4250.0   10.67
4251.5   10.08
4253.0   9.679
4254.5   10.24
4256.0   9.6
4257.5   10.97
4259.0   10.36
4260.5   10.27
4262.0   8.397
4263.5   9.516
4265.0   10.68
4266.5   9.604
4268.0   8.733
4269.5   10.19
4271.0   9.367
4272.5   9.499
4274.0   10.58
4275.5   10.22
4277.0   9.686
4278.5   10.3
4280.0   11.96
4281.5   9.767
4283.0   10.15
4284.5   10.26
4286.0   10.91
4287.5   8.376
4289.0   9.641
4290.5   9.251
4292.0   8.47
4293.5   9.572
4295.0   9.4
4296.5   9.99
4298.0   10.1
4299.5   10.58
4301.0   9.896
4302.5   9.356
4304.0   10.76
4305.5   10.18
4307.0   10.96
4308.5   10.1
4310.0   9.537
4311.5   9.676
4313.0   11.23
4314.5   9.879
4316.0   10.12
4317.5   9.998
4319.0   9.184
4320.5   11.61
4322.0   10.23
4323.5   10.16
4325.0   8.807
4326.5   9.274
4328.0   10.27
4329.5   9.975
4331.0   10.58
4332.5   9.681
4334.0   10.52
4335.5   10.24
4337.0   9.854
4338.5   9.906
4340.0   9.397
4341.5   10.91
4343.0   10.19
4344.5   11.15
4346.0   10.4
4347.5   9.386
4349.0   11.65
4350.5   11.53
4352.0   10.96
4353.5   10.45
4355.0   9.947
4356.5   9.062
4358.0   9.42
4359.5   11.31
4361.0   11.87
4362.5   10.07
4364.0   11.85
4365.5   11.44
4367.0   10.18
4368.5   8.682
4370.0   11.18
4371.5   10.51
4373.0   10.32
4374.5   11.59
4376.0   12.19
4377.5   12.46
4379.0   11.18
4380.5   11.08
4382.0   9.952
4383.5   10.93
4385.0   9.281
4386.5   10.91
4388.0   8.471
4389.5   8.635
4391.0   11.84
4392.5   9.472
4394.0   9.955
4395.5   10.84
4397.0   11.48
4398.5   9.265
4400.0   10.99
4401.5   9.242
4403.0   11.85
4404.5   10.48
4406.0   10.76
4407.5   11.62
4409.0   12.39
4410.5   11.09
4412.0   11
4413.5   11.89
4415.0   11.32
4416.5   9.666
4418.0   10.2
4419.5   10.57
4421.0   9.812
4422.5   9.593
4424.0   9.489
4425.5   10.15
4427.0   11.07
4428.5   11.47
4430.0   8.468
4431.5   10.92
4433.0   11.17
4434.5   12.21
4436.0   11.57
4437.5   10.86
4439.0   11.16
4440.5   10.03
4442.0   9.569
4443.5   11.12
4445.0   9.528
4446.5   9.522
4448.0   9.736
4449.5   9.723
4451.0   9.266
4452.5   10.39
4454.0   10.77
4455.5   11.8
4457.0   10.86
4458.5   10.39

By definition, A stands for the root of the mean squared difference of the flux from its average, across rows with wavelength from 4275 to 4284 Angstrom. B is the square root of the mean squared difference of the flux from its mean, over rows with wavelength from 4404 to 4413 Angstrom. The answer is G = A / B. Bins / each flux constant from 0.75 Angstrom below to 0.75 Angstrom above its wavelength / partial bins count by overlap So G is 1.2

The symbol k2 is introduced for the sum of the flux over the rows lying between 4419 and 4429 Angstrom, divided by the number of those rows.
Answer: 10.31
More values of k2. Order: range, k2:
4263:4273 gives 9.66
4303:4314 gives 10.35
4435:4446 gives 10.55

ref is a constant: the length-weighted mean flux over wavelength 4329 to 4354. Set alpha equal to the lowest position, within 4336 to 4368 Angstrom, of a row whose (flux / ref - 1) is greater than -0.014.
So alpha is 4341.5 Angstrom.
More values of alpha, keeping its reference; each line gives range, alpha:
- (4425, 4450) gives 4427.0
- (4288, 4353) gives 4299.5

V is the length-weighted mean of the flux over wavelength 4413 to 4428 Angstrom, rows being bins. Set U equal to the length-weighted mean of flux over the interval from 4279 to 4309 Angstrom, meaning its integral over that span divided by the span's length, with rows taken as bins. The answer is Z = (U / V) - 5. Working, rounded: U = 10.0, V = 10.4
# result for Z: -4.04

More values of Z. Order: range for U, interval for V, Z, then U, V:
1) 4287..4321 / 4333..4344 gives -4.02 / 9.9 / 10.2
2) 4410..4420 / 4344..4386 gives -3.99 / 10.8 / 10.7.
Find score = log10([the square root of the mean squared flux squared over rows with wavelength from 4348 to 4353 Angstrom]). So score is 2.11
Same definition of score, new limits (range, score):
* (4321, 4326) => 1.98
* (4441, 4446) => 2.01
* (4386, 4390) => 1.96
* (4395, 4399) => 2.05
